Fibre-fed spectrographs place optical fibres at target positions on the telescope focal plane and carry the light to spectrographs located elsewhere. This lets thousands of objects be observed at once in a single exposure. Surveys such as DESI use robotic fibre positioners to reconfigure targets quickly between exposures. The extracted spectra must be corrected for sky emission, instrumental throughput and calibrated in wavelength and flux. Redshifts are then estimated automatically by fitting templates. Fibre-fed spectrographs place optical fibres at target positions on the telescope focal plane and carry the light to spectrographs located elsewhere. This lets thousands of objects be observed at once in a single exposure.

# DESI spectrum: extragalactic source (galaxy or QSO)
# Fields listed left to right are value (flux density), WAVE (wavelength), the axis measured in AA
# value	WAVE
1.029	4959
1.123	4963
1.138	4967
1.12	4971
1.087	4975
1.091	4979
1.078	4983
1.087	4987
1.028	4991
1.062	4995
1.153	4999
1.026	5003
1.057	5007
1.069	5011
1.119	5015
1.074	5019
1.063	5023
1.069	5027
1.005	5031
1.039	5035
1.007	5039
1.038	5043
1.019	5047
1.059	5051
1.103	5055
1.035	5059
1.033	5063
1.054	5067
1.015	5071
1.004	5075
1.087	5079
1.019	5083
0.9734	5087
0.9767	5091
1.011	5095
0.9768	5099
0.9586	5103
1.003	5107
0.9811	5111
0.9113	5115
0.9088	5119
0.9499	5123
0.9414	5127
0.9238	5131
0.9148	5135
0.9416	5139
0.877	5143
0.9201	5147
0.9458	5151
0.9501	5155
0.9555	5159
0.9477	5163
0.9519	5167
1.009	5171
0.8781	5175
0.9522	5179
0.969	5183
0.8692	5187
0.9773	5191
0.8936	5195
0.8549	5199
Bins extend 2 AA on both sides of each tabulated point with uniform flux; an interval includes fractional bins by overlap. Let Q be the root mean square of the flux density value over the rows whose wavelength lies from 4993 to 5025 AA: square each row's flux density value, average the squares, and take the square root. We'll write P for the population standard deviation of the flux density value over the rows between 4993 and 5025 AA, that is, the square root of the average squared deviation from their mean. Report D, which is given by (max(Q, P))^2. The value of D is 1.16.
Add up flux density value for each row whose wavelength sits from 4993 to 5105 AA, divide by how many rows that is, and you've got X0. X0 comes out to 1.04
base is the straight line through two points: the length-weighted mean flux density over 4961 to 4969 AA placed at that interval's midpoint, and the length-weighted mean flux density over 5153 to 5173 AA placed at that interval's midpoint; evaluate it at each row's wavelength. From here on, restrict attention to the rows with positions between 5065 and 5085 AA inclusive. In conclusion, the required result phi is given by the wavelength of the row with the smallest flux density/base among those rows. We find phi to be 5075 AA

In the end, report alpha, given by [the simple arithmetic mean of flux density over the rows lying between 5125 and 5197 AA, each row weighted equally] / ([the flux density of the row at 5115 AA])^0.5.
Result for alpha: 0.98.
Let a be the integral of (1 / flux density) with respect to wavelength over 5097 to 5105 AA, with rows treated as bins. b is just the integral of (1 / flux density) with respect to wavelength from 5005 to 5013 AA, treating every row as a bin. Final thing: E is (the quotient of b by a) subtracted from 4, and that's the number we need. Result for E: 3.1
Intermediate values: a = 8.3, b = 7.5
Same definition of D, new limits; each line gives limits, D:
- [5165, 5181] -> 0.90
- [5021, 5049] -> 1.07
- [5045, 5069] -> 1.10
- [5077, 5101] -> 1.02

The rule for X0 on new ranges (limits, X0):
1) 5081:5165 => 0.95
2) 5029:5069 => 1.04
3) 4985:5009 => 1.07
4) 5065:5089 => 1.03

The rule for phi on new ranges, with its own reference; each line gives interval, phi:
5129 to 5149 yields 5143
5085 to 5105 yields 5103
